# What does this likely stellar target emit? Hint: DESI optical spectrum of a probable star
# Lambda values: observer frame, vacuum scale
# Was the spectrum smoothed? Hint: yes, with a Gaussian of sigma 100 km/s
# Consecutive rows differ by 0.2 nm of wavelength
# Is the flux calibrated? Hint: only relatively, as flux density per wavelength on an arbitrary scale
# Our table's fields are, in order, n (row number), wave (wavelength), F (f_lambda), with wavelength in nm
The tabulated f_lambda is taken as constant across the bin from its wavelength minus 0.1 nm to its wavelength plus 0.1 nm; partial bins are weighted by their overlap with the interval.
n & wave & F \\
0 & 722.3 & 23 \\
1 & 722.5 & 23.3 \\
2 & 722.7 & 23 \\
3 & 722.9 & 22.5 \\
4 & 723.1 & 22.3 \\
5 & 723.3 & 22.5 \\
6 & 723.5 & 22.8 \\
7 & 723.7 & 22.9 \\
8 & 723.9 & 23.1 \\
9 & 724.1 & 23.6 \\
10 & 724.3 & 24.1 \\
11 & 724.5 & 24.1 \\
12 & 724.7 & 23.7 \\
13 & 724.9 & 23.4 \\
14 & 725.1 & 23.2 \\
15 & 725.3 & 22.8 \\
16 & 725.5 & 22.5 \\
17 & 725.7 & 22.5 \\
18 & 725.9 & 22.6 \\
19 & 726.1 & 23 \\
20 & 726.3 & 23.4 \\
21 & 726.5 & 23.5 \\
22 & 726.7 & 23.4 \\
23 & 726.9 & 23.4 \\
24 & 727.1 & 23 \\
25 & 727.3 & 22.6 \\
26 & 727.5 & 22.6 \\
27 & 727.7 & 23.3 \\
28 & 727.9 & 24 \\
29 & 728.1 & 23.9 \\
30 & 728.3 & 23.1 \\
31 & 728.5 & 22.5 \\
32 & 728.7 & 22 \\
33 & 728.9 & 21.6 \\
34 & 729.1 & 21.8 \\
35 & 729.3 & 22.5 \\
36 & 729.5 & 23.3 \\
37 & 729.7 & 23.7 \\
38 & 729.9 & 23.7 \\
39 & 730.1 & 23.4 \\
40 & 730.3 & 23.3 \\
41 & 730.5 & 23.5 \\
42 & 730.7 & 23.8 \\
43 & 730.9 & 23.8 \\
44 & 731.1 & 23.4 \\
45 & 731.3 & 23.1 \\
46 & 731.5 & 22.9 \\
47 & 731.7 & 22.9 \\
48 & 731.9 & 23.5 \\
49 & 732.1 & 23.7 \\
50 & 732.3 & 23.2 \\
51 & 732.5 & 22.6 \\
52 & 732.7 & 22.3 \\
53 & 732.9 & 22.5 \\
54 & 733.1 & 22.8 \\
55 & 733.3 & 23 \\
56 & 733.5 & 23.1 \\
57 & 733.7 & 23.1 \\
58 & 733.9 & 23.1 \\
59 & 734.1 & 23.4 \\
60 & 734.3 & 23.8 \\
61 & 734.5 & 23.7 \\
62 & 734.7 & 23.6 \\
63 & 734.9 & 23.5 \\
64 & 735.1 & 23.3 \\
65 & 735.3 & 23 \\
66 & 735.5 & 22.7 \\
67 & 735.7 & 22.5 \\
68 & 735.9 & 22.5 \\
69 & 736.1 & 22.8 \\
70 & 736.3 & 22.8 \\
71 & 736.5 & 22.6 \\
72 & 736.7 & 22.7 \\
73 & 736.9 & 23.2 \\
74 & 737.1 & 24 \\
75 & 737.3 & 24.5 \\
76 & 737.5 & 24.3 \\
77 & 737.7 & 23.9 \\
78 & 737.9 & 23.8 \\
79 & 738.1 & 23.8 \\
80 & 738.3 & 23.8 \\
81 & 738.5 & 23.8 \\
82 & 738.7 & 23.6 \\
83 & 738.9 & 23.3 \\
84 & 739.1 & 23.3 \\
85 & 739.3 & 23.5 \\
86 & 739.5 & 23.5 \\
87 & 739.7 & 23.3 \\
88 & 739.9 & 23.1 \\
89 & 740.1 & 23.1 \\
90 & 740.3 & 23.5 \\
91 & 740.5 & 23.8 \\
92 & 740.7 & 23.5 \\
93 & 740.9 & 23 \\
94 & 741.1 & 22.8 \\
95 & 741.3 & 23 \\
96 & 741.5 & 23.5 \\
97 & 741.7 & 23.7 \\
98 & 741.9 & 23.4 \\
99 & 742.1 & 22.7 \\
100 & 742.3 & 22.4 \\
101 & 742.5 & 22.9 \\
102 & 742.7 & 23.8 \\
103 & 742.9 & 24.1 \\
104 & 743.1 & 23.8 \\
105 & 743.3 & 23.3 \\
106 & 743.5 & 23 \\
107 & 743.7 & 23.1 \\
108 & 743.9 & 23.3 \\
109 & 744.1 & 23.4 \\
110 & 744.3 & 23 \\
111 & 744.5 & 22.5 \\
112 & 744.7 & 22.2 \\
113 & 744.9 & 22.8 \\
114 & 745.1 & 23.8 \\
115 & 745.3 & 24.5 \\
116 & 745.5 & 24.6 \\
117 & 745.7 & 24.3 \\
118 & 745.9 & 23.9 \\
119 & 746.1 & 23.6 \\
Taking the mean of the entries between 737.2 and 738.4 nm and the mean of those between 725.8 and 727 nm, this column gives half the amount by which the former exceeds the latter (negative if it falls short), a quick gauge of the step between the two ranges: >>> 0.40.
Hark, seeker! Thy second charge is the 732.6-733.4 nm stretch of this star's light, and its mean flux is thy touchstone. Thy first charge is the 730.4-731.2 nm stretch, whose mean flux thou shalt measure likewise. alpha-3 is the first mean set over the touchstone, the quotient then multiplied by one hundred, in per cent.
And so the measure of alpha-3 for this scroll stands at 104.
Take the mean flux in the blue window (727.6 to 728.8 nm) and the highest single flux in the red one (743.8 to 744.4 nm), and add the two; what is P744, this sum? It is 46.5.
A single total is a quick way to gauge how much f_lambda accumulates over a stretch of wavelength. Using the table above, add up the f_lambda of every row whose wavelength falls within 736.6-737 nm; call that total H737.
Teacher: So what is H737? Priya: 45.9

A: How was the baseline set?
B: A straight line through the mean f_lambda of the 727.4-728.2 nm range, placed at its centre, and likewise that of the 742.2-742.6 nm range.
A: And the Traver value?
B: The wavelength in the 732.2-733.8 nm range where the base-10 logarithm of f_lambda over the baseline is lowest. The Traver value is 732.7 nm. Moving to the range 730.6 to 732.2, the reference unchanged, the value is 731.5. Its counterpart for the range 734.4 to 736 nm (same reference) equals 735.7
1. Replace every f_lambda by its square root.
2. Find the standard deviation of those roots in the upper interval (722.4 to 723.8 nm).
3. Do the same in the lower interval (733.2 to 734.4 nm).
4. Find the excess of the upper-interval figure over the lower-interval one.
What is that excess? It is 0.005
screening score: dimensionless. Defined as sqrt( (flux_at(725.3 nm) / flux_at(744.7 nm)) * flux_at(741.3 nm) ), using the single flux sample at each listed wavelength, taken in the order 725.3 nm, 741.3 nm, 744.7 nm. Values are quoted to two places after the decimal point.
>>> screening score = 4.86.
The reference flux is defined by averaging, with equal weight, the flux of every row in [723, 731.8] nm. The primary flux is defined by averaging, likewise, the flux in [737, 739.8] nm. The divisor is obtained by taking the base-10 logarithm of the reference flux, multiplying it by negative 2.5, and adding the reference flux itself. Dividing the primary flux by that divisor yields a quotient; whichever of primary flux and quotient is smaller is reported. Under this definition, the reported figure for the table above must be 1.21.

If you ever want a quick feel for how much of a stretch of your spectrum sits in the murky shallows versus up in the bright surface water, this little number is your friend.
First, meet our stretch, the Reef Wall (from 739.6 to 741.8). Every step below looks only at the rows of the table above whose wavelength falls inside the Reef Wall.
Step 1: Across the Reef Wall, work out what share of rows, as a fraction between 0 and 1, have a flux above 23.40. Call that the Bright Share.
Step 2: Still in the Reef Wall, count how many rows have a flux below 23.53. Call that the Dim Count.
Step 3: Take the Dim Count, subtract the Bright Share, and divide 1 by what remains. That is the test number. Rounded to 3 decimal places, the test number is 0.117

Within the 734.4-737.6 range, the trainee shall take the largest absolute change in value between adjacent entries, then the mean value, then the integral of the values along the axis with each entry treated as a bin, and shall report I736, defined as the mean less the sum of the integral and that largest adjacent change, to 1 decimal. -51.9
